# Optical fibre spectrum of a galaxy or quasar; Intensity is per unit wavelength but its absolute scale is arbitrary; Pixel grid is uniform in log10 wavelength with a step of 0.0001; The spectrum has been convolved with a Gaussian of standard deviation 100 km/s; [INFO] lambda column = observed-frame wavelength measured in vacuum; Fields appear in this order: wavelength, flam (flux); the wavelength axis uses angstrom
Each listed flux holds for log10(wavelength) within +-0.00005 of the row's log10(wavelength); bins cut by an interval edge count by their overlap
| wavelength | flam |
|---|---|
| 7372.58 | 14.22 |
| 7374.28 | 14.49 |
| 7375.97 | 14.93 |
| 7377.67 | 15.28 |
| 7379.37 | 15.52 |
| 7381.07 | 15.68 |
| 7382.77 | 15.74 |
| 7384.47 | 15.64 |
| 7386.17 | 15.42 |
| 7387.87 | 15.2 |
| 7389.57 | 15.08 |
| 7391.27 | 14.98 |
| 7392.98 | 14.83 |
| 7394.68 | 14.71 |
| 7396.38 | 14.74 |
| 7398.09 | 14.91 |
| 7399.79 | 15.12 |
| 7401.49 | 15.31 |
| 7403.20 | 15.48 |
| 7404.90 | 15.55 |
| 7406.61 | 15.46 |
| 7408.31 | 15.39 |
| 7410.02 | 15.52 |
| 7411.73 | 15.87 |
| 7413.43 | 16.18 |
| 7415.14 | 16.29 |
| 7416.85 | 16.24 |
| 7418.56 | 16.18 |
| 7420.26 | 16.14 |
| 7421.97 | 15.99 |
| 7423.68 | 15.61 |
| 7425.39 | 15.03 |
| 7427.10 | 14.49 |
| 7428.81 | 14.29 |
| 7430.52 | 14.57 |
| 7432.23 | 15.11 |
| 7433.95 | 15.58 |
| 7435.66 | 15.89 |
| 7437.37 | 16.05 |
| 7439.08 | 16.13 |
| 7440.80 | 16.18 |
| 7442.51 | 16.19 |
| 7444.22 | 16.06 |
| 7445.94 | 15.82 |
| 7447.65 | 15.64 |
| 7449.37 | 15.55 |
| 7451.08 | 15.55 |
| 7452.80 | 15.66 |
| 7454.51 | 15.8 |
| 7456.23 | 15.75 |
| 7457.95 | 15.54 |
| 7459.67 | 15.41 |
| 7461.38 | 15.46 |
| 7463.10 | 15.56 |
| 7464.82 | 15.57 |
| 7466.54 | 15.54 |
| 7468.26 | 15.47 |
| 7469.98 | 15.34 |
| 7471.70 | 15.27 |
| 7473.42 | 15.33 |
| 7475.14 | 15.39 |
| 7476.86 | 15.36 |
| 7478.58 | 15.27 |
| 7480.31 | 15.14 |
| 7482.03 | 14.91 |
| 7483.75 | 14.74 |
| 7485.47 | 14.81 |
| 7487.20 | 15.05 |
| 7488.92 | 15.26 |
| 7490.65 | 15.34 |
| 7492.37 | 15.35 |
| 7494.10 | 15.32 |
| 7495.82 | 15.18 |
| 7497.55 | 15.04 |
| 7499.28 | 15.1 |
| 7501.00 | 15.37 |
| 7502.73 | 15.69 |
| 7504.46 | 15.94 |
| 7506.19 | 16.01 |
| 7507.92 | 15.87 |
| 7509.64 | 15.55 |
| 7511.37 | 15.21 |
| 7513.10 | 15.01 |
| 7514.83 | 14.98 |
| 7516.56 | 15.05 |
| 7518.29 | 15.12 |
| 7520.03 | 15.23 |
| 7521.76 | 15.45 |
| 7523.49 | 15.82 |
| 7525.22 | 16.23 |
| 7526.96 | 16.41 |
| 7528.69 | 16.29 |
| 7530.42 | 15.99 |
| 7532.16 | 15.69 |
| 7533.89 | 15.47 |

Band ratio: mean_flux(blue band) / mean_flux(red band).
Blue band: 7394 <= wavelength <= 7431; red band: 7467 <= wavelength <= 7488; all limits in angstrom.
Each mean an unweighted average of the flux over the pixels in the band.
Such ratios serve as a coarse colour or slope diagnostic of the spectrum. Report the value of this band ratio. 1.02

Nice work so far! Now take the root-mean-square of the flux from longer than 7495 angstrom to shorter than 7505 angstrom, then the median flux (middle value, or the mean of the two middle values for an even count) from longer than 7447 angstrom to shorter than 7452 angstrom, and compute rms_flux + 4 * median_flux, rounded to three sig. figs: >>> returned 77.6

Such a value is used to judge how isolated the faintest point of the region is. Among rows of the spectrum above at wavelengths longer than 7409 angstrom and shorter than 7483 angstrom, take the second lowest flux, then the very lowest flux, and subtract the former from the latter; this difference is -0.20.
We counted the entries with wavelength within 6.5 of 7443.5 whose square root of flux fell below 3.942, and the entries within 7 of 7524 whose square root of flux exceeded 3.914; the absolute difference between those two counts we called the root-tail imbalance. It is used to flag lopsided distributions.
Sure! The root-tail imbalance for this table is 6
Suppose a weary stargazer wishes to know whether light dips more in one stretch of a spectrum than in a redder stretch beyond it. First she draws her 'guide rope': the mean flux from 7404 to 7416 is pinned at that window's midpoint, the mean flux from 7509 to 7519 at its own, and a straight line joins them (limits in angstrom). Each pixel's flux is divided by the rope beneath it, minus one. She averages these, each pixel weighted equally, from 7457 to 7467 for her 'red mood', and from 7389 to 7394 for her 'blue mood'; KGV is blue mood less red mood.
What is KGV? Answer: -0.06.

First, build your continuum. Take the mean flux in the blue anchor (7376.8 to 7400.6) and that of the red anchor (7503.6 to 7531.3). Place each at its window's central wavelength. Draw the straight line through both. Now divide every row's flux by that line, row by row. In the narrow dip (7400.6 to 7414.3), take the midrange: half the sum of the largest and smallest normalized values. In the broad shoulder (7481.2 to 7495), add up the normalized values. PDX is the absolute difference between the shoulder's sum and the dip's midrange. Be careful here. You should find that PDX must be 6.7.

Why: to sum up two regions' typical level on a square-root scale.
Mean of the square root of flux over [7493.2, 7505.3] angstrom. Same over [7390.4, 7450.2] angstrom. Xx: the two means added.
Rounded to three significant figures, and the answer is 7.86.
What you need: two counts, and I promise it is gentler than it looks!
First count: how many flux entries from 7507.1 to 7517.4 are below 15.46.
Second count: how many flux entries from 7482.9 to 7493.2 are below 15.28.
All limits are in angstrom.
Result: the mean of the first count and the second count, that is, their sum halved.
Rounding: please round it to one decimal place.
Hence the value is 4.0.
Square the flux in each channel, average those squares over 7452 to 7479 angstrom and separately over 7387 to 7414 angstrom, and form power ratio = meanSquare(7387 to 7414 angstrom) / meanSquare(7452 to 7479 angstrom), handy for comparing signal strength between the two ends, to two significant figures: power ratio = 0.97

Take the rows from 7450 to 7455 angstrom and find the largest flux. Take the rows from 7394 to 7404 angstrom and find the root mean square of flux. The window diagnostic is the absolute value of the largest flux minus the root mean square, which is 0.75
